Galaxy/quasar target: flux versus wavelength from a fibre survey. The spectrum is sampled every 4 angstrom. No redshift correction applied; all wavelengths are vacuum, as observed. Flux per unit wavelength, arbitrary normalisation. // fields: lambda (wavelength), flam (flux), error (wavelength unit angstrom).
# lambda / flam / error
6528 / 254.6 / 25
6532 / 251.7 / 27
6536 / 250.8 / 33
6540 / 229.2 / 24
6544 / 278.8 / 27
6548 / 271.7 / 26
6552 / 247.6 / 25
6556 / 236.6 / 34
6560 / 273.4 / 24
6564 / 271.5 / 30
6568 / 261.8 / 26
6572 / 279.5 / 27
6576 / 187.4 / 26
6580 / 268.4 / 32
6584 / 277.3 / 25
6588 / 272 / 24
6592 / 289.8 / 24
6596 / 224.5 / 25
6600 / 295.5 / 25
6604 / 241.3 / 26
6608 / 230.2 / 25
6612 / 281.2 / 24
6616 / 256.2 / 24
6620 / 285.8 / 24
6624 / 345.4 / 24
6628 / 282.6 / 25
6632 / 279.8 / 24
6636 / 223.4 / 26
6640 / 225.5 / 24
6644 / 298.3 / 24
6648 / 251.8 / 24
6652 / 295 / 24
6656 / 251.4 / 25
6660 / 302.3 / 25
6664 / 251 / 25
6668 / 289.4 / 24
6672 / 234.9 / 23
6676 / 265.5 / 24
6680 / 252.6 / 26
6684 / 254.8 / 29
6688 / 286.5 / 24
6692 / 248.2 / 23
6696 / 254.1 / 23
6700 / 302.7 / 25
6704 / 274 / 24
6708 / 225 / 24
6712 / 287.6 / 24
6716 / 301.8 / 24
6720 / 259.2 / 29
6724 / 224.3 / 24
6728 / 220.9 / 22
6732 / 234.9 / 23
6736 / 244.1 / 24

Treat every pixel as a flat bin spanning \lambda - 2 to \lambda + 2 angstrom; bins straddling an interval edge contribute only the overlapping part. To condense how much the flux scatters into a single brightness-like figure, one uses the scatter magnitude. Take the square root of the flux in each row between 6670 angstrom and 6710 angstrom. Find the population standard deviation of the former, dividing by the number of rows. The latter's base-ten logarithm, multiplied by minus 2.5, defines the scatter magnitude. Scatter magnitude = 0.42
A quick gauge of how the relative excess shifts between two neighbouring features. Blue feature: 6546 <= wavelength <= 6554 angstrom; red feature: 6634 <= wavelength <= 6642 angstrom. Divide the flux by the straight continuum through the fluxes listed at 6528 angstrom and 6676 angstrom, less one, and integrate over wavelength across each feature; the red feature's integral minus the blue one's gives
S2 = -1.3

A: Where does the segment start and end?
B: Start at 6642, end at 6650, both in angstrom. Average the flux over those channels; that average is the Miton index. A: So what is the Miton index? 275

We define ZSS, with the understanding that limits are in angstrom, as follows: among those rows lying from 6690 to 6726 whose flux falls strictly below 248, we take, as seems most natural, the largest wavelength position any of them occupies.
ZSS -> 6724 angstrom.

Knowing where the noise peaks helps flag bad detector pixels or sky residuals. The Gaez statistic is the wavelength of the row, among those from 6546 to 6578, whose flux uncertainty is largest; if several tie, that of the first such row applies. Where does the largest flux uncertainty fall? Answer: 6556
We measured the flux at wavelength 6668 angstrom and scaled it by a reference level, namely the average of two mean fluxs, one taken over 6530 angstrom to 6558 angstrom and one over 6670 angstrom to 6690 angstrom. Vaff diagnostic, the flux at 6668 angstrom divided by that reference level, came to 1.13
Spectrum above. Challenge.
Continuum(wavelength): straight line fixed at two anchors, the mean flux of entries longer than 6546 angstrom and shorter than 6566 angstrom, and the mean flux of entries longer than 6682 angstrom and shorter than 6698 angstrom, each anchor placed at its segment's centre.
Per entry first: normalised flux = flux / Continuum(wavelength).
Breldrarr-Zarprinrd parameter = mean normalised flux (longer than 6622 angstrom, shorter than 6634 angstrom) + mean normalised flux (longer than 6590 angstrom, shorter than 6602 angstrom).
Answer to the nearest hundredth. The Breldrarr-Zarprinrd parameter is 2.20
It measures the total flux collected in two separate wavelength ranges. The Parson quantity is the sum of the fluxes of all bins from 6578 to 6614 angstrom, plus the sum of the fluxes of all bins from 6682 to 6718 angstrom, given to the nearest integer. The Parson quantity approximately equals 4815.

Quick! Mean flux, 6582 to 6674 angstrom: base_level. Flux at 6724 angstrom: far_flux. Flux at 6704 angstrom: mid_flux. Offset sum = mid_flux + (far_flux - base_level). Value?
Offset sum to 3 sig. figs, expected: 229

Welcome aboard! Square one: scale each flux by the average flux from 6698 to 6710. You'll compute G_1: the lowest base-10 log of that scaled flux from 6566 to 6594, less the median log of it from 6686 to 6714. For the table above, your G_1 -0.16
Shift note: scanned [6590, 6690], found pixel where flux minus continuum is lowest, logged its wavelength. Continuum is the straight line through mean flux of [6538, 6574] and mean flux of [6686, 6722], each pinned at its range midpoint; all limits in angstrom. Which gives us 6636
